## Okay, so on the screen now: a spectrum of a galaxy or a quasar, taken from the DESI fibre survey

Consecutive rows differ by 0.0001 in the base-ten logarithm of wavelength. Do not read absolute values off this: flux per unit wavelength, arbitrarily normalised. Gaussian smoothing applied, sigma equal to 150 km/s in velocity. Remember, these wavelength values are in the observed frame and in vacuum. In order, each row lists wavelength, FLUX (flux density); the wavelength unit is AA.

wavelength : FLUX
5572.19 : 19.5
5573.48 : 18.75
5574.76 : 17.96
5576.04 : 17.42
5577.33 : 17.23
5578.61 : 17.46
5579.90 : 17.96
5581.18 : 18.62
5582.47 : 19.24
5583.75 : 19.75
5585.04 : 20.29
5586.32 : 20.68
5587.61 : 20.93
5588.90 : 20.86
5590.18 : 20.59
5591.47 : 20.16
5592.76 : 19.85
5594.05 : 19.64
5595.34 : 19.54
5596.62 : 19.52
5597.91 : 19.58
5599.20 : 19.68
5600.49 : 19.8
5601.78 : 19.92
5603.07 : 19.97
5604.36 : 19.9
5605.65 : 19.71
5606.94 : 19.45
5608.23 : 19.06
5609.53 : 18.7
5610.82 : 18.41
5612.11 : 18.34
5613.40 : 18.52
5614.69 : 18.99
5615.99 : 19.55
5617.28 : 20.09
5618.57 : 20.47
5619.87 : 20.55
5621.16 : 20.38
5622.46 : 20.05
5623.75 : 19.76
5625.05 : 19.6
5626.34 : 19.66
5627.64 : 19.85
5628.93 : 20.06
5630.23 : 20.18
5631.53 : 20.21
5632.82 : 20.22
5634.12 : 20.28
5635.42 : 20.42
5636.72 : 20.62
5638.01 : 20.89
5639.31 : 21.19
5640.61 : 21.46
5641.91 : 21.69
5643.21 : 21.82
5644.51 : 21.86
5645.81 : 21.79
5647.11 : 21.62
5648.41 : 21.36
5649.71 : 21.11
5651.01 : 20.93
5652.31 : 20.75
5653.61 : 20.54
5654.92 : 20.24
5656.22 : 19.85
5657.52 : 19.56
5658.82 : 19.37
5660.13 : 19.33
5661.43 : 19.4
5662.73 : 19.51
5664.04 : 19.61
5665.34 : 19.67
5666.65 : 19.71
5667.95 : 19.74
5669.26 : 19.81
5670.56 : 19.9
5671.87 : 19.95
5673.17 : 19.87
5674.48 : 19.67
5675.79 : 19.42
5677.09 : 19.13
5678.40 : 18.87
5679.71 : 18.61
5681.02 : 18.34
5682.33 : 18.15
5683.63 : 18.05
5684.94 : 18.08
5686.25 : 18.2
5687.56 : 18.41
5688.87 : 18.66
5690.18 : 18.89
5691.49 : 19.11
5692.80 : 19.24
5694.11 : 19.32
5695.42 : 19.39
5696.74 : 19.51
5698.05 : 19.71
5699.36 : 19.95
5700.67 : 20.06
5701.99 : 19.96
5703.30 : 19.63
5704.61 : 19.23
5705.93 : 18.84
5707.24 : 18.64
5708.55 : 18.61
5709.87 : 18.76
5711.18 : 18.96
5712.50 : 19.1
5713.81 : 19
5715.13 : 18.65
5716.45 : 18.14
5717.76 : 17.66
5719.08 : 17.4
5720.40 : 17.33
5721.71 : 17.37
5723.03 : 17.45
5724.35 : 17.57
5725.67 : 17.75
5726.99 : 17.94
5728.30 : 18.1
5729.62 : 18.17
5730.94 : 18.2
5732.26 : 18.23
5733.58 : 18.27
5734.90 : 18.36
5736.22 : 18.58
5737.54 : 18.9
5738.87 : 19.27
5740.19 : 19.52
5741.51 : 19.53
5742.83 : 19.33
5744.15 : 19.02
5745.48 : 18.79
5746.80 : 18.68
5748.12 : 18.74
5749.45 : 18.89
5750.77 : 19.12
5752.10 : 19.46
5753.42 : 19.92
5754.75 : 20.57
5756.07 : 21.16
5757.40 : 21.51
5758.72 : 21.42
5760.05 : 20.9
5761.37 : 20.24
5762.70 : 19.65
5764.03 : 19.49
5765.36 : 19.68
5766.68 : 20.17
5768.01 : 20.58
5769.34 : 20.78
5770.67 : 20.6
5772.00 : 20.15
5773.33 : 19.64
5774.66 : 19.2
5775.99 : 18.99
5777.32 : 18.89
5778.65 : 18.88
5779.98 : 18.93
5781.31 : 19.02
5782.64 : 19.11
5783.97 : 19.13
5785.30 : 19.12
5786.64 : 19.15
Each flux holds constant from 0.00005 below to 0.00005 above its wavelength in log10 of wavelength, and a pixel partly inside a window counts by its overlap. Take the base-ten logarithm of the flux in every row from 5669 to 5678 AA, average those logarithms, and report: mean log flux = 1.29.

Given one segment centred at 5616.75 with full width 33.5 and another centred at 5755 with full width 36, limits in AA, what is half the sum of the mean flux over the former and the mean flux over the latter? 19.8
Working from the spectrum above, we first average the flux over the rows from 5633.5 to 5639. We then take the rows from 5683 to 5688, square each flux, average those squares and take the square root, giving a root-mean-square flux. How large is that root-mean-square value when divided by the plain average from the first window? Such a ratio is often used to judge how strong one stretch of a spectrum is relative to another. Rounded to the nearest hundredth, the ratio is 0.88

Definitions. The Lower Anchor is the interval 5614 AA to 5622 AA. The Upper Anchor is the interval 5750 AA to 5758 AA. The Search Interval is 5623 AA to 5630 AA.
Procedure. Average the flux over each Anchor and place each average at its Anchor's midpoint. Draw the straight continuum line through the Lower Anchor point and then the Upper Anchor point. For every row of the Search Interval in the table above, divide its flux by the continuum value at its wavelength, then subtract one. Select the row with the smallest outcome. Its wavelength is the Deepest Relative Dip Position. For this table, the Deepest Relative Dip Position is 5625.05 AA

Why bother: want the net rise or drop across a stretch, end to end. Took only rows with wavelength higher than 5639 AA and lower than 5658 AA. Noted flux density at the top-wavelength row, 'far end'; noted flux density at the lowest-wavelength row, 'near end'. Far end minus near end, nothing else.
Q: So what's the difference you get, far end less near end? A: -1.6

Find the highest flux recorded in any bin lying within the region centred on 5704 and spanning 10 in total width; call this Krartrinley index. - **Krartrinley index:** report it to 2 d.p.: 20.06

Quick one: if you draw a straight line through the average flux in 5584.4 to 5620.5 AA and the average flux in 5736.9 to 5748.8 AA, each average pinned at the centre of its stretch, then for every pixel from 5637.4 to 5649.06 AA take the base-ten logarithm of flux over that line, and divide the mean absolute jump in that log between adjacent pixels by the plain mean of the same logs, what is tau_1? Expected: 0.1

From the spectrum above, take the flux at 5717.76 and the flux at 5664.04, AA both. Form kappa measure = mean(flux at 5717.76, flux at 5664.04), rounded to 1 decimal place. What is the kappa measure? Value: 18.6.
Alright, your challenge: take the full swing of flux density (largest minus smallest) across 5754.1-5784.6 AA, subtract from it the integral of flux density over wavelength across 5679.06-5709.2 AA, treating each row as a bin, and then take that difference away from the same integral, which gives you 1142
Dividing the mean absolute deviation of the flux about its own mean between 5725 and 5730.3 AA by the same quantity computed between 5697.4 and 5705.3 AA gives 0.62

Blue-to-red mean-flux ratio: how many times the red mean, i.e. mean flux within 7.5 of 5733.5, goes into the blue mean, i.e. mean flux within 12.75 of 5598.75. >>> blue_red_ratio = 1.07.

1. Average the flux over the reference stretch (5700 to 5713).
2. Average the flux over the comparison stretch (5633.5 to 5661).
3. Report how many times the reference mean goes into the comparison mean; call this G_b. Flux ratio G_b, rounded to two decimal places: 1.08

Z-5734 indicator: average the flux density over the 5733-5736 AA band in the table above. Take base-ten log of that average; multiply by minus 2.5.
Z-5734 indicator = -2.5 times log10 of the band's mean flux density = -3.16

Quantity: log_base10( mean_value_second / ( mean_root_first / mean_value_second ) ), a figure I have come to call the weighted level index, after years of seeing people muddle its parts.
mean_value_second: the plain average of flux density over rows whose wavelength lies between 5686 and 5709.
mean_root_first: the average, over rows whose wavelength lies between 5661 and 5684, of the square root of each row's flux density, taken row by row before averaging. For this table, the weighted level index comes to 1.92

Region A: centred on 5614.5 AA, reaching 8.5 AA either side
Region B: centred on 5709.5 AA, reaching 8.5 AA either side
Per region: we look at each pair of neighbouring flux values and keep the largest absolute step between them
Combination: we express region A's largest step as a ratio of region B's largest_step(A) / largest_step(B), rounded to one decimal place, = 1.1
